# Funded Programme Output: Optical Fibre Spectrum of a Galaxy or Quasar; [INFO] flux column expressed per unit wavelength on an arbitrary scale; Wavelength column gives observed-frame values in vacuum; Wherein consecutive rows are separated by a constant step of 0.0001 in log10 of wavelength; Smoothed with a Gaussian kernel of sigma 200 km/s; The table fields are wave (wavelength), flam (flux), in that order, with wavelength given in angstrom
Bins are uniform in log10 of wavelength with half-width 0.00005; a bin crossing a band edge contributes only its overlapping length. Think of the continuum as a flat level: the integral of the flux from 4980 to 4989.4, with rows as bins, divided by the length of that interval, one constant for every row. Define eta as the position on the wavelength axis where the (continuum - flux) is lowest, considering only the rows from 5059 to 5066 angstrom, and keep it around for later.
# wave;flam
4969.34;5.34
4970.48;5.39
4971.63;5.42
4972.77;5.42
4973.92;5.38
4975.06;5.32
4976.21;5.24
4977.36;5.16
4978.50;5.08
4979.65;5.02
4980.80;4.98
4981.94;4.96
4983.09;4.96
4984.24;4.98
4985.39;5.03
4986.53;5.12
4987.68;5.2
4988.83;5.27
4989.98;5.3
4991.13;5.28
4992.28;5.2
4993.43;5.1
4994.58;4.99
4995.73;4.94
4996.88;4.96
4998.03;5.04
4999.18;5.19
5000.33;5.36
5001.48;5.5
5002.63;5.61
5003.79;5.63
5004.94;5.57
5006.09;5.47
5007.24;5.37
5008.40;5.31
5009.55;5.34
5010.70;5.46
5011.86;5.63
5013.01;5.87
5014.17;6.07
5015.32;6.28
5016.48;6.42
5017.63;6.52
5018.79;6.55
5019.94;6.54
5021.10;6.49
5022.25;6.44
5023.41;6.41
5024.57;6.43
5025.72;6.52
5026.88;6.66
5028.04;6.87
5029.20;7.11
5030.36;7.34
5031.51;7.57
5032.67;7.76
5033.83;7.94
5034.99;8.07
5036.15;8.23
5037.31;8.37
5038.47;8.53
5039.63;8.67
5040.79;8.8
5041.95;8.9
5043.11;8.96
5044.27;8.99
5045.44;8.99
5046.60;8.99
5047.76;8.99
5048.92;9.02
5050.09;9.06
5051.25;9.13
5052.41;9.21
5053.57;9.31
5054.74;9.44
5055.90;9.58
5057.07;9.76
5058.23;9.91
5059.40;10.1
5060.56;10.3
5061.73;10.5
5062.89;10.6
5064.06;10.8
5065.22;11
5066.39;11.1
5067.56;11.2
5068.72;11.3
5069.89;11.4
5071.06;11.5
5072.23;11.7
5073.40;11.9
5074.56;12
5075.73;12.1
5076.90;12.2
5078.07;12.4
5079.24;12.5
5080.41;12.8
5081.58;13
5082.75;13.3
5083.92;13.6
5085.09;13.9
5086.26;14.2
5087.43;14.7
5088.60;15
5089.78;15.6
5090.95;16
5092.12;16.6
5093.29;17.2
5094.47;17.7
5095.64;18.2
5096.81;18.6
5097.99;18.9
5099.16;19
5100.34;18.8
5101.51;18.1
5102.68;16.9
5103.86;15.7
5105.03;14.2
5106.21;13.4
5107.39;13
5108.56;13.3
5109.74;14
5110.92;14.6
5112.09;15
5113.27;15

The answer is 5065.22 angstrom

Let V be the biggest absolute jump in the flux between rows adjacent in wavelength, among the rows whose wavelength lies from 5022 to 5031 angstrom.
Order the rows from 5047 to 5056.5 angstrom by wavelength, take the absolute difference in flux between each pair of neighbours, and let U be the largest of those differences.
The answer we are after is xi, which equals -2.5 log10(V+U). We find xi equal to 1.1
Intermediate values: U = 0.14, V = 0.24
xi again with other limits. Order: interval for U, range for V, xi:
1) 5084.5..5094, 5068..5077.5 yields 0.2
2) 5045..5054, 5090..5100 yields 0.4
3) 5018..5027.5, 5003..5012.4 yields 1.3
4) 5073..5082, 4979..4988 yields 1.0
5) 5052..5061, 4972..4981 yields 1.4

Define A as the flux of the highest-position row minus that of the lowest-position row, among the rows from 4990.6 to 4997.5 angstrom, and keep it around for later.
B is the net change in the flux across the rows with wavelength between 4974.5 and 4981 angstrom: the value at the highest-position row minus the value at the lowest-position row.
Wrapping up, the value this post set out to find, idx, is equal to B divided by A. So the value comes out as 1.1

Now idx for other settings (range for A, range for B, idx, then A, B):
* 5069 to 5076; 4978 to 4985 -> -0.1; 0.70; -0.1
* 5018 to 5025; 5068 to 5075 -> -5.8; -0.12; 0.7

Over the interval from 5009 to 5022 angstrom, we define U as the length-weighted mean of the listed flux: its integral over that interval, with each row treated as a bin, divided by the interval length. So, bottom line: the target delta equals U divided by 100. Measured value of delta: 0.061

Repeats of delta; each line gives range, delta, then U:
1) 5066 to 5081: 0.119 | 11.9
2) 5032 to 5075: 0.097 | 9.7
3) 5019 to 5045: 0.076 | 7.6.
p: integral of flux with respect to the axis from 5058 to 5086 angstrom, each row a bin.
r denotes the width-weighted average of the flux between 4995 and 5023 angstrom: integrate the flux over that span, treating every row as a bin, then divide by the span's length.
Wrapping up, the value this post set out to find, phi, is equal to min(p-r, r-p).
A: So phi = -324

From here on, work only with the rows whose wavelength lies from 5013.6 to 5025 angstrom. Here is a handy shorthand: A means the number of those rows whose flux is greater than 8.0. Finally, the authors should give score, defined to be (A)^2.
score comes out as 0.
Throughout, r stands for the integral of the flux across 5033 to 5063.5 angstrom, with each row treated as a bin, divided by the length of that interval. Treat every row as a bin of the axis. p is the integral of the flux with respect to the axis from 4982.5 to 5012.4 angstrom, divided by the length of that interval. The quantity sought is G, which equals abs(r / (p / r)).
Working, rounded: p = 5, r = 9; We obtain 15.9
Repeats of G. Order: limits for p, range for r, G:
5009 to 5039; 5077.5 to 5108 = 35.3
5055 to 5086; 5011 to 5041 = 4.3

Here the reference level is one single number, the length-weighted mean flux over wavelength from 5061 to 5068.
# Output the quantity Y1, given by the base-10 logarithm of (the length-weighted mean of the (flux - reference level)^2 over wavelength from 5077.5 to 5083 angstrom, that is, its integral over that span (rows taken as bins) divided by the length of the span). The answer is 0.58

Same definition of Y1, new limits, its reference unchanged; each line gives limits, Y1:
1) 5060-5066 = -1.01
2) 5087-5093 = 1.38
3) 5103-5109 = 1.07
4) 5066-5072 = -0.58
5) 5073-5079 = 0.24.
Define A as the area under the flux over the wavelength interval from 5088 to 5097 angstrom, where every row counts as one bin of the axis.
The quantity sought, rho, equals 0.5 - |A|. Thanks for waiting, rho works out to -151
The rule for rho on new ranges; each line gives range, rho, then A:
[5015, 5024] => -58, 58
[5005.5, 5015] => -53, 53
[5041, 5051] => -89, 90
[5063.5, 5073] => -106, 107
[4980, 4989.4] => -47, 48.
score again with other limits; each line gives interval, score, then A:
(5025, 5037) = 4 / 2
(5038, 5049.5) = 100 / 10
